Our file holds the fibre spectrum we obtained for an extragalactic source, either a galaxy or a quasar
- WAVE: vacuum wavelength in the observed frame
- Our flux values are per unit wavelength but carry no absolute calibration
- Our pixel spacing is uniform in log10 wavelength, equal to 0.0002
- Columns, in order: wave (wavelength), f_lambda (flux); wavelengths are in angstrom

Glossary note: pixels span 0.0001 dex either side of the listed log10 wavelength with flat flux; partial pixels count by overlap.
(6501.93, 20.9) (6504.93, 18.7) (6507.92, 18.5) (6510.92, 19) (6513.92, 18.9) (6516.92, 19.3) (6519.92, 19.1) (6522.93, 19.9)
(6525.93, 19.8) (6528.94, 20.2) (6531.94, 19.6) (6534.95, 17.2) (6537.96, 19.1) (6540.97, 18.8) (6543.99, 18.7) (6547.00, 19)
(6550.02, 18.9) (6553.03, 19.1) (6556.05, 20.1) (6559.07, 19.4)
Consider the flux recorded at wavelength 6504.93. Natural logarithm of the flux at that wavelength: 2.93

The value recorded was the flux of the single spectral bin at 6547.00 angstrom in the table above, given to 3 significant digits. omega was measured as 19.0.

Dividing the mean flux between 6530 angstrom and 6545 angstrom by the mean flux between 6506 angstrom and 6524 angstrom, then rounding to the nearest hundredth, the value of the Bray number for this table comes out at 0.98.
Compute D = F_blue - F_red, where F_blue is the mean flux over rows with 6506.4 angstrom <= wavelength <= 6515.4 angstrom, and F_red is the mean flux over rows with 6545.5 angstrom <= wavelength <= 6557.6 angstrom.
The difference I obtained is -0.5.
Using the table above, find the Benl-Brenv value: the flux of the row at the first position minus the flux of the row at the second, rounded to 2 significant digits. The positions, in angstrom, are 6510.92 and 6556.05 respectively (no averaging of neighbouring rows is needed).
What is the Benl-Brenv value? -1.1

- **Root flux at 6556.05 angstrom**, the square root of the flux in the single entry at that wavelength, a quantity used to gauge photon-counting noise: 4.48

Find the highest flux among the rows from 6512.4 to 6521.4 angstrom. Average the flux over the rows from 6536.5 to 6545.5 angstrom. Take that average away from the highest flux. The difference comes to 0.4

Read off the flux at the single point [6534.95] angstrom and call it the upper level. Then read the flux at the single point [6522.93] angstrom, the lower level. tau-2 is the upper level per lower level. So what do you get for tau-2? 0.86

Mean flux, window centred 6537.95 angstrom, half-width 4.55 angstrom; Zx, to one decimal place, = 18.4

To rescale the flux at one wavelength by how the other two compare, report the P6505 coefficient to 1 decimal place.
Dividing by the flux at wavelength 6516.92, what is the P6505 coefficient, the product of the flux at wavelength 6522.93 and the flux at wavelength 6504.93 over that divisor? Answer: 19.3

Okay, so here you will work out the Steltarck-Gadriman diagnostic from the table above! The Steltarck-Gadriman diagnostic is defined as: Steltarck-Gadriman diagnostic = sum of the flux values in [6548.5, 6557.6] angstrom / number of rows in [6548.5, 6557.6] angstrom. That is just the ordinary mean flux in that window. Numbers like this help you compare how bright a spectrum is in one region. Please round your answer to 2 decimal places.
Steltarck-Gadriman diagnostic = 19.37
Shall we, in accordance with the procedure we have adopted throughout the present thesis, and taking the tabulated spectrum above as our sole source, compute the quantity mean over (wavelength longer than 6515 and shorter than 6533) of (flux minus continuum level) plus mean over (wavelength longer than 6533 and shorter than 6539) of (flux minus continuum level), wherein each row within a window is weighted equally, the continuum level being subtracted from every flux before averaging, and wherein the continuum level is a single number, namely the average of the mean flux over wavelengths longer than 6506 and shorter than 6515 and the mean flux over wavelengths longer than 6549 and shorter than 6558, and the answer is -0.4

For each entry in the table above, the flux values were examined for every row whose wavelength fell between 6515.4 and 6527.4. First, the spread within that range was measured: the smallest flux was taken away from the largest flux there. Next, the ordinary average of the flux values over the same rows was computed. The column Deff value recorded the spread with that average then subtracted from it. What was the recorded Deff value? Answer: -18.7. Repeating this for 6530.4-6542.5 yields -16.3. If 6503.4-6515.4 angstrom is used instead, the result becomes -18.3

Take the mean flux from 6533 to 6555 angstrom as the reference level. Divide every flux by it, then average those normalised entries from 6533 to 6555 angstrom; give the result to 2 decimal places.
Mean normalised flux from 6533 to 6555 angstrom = 1.00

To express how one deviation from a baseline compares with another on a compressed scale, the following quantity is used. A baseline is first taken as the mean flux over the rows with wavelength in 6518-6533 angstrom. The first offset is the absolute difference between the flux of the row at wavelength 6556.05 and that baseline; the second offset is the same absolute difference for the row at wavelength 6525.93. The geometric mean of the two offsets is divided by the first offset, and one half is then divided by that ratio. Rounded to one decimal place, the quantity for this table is 1.1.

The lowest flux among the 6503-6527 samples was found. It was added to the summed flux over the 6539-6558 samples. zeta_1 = 133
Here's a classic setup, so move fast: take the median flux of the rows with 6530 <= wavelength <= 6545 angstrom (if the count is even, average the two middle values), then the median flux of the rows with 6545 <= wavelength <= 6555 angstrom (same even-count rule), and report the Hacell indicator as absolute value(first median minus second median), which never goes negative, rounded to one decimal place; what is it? 0.2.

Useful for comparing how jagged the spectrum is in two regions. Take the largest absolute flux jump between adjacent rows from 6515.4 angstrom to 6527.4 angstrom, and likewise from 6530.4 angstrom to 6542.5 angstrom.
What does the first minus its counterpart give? -1.6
